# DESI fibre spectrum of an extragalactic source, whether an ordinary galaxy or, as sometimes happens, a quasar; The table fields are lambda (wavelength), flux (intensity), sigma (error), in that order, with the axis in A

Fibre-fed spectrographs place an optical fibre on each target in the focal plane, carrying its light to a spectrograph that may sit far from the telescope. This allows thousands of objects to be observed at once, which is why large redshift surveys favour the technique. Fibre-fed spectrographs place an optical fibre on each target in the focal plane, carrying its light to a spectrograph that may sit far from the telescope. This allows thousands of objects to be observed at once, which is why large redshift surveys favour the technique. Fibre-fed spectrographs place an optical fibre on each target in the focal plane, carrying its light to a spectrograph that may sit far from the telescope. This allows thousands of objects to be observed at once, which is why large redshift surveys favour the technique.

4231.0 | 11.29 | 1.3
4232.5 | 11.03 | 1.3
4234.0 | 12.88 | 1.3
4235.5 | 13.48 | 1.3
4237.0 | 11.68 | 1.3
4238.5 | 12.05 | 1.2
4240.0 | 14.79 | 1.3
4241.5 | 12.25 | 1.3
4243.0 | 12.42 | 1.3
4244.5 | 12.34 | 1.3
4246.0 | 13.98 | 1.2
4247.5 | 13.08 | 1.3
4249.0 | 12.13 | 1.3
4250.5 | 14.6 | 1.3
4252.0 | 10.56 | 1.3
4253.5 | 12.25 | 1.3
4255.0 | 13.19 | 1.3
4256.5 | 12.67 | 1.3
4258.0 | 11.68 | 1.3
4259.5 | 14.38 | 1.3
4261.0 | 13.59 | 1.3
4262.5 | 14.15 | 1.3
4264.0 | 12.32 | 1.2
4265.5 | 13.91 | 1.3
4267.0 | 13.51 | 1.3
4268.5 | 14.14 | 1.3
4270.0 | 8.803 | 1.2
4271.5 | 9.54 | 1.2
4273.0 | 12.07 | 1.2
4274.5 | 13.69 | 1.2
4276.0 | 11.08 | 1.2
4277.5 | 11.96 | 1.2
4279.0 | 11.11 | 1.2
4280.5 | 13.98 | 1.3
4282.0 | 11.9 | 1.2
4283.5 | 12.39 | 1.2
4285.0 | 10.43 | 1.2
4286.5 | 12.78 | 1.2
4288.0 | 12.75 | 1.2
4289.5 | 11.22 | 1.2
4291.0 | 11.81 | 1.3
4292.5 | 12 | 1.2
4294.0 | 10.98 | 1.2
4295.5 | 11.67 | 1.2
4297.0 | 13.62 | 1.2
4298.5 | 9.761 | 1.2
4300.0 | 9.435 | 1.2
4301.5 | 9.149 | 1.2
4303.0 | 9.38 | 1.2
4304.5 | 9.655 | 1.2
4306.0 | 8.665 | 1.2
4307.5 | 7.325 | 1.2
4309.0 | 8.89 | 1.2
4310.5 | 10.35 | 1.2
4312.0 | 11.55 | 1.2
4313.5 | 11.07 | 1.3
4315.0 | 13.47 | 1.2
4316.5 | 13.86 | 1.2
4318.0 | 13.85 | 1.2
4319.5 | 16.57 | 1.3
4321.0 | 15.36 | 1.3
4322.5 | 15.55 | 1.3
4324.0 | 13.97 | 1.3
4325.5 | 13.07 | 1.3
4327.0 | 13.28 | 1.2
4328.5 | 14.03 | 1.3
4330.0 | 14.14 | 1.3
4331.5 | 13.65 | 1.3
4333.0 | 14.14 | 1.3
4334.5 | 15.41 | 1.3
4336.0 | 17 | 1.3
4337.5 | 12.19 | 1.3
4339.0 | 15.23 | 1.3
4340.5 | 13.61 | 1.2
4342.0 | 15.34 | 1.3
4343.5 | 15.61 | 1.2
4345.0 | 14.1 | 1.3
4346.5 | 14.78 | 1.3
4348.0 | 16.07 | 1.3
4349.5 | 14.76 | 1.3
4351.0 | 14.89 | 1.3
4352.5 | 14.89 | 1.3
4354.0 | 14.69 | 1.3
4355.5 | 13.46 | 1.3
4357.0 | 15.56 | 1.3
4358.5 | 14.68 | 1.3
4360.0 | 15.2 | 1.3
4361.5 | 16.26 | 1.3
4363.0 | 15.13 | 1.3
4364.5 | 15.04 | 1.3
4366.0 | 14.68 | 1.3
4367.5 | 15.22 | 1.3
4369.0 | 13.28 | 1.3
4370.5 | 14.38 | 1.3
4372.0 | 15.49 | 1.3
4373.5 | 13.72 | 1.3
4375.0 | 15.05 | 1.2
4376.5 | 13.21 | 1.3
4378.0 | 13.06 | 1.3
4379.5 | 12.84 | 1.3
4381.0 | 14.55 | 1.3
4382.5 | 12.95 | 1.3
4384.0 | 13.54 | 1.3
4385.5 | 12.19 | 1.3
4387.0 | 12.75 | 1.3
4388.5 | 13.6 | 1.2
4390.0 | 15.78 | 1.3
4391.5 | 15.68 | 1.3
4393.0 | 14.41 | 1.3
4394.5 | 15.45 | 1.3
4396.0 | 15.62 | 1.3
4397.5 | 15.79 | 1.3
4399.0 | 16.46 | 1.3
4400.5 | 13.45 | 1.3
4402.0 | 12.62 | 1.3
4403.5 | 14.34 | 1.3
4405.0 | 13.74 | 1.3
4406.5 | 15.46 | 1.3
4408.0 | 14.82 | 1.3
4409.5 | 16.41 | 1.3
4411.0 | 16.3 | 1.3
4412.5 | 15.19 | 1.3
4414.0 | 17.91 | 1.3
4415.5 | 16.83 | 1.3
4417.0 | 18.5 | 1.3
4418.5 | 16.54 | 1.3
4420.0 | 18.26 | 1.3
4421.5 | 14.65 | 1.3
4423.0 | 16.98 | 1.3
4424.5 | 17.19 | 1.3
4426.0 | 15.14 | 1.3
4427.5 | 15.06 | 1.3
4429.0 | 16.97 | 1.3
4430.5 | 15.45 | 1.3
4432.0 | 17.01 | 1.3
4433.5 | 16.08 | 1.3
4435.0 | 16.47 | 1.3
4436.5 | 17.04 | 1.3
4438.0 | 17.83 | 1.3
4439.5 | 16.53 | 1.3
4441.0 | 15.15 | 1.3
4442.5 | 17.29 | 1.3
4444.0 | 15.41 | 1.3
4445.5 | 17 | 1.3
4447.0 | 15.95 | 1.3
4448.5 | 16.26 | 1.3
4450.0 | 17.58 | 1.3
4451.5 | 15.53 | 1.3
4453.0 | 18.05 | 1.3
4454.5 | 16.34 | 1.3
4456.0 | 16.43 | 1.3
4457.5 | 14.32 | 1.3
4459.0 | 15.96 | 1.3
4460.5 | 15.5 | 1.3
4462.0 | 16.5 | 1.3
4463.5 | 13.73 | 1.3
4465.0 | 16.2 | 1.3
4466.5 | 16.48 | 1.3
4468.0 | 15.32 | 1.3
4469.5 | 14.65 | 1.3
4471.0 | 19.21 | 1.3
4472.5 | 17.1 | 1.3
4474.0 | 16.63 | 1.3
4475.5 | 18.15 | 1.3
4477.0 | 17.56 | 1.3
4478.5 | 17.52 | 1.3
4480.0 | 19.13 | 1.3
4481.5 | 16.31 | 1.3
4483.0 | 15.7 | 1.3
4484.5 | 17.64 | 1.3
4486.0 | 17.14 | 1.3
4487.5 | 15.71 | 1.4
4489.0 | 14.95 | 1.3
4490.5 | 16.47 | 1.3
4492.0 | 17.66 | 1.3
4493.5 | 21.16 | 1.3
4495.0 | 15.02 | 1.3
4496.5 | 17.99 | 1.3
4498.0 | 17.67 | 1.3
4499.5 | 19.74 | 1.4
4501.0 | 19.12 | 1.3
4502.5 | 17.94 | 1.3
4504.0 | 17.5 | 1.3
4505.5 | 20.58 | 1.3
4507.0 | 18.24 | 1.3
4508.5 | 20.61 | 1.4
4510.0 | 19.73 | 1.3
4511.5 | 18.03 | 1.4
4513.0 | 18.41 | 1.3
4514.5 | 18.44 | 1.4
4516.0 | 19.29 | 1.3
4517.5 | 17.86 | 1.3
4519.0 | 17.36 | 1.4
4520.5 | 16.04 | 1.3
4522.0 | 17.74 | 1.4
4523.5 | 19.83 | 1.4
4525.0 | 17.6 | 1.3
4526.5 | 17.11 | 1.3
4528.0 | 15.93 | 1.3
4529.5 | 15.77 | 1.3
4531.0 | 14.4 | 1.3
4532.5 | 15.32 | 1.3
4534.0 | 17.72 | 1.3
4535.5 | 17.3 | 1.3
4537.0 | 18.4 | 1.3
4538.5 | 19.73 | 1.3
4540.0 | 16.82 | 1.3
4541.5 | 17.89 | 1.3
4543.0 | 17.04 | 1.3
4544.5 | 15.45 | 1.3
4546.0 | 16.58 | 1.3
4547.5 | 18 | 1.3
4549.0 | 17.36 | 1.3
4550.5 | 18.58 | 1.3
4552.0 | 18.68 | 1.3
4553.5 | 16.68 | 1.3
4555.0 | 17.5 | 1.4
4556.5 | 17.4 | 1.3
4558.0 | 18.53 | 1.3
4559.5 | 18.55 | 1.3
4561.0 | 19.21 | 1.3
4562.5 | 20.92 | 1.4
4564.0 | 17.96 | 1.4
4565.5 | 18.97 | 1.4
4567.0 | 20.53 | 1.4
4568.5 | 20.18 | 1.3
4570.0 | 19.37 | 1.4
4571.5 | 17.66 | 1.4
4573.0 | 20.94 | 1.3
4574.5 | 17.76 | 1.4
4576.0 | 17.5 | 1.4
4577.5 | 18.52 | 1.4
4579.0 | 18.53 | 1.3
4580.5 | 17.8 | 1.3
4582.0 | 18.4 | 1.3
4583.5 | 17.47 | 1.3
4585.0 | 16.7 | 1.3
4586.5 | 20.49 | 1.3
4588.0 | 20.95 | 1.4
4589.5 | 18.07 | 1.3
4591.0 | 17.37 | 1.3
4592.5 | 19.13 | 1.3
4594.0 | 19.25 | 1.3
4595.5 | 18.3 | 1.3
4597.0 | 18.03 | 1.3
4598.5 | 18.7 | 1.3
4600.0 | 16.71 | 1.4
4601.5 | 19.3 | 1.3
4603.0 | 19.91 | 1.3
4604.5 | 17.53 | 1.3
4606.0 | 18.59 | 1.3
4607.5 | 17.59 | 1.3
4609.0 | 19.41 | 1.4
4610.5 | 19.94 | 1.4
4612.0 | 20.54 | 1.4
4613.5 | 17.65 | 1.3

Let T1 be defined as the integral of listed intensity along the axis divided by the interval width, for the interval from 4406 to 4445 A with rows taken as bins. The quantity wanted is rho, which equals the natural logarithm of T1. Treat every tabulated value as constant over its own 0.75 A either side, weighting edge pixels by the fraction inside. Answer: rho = 2.80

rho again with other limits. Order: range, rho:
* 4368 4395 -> 2.64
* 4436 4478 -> 2.80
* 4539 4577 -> 2.90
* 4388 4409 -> 2.70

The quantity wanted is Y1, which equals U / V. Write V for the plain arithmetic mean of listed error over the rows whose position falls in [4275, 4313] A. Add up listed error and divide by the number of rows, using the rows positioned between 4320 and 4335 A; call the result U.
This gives 1.07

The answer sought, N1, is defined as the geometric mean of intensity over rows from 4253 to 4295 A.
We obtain 12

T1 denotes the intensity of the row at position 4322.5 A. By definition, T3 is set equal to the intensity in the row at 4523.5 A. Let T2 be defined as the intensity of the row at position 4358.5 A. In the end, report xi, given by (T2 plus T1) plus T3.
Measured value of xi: 50.1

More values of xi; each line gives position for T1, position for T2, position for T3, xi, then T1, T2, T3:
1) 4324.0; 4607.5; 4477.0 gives 49.1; 13.97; 17.59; 17.56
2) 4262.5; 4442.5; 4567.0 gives 52.0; 14.15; 17.29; 20.53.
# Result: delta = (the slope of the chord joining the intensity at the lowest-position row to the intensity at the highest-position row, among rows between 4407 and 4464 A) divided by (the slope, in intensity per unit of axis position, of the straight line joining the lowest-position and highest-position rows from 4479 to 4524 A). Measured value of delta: -1.2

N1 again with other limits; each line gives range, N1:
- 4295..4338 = 12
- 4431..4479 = 16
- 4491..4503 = 18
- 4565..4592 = 19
